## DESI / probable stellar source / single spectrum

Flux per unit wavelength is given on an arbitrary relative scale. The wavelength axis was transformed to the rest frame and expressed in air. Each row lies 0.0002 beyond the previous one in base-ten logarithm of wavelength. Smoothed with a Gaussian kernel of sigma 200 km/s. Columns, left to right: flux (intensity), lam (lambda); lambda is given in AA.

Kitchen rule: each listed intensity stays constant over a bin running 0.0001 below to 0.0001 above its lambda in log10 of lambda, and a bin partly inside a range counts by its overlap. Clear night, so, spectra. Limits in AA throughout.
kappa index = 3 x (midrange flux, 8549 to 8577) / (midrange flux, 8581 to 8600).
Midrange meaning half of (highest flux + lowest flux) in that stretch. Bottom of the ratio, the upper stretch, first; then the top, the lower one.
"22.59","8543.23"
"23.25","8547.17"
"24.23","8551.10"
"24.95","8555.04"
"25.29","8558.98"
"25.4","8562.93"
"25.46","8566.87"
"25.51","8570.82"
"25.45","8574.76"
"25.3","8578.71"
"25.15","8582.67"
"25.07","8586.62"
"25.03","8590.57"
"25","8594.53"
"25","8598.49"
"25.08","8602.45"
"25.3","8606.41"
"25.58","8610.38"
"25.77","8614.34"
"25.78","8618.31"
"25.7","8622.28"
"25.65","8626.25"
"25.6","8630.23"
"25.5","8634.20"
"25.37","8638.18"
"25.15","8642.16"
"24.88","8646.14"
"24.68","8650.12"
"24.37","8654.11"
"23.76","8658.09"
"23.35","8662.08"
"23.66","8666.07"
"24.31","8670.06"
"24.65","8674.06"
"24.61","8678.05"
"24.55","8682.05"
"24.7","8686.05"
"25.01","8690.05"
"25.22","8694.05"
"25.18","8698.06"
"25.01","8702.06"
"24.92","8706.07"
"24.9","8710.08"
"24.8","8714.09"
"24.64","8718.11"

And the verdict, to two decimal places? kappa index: 2.98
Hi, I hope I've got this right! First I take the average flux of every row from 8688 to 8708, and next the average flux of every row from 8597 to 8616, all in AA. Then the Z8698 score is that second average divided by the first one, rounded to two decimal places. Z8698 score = 1.01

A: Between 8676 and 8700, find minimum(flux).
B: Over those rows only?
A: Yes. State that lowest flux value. 24.55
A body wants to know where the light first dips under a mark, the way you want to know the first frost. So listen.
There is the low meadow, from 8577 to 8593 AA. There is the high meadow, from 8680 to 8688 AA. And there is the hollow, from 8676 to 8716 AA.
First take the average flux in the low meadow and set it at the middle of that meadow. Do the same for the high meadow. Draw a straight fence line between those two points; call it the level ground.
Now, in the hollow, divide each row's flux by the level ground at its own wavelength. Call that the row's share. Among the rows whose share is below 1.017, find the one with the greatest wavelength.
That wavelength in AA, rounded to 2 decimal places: 8714.09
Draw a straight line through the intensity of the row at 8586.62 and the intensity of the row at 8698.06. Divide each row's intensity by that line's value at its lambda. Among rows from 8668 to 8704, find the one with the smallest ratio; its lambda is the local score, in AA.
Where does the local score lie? 8670.06 AA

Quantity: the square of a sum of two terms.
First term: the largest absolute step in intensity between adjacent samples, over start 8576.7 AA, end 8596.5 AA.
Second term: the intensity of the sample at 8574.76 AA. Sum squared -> 655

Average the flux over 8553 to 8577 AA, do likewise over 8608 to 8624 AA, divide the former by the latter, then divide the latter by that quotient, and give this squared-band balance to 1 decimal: 26.1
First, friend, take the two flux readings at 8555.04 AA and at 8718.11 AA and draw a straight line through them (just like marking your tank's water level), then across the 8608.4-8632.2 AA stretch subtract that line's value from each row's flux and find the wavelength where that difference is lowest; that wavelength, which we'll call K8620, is 8610.38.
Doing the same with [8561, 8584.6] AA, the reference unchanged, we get 8582.67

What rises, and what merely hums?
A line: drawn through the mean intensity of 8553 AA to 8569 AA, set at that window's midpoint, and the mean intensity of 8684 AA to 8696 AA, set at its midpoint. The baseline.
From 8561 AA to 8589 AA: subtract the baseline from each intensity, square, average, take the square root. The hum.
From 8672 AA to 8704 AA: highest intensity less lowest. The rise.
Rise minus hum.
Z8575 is 0.5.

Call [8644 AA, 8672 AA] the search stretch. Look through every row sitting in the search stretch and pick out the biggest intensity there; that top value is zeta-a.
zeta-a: 24.88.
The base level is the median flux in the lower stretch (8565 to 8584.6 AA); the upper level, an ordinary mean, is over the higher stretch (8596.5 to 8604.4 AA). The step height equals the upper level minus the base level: -0.41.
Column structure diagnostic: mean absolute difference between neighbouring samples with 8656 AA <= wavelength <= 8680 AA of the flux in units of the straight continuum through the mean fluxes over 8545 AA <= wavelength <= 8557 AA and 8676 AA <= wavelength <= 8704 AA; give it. 0.0140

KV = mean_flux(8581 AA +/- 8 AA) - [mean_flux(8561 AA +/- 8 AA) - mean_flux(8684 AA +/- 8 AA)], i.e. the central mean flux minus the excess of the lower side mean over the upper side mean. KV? 24.7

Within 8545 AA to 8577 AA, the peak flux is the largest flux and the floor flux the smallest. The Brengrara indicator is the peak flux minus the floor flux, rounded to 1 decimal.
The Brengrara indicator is 2.3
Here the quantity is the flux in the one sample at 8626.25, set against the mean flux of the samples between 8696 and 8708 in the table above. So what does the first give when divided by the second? 1.02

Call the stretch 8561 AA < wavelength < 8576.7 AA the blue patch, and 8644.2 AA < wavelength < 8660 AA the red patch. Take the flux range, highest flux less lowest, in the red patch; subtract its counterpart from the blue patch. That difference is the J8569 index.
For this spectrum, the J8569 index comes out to 1.0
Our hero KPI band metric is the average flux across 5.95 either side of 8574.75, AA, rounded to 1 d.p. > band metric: 25.4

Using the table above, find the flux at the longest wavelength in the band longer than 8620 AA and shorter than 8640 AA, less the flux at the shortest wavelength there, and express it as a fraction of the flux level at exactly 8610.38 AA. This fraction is -0.013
